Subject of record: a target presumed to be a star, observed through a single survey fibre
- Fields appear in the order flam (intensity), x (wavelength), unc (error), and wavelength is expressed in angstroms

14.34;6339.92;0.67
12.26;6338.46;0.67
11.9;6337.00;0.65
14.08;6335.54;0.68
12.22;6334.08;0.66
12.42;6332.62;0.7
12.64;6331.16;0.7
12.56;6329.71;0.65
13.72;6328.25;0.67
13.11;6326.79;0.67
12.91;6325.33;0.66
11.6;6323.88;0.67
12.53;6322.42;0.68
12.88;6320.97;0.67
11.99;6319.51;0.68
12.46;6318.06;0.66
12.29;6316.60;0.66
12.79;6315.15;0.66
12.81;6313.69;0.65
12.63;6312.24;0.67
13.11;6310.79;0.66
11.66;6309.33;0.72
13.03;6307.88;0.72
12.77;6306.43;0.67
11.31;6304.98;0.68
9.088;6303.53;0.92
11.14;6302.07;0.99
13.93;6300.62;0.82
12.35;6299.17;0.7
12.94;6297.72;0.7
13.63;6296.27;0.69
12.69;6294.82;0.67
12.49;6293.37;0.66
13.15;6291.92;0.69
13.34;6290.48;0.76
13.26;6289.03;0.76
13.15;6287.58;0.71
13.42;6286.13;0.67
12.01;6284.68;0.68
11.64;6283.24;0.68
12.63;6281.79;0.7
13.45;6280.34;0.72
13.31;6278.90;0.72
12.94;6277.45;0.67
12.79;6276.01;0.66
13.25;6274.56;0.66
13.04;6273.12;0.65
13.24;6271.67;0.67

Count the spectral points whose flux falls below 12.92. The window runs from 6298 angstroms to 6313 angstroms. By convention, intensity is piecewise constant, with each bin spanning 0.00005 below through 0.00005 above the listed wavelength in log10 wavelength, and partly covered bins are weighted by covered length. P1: 7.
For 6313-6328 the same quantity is 9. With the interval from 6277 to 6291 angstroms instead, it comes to 3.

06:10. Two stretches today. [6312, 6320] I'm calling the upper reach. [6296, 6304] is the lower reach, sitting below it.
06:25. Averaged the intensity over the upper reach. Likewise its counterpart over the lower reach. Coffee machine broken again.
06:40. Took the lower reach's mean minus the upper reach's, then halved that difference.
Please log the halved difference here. -0.16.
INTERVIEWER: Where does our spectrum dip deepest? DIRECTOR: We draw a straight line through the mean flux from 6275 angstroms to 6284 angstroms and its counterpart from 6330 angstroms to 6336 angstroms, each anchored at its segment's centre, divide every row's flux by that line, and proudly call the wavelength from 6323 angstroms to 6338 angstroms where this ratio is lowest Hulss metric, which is 6323.88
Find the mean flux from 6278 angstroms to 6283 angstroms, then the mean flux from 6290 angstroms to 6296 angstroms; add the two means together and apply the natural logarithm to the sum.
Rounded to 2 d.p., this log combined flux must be 3.26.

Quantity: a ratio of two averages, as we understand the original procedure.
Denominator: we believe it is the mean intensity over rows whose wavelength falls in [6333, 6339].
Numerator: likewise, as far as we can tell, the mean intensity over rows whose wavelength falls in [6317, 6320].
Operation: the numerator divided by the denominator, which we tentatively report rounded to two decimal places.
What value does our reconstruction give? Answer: 0.97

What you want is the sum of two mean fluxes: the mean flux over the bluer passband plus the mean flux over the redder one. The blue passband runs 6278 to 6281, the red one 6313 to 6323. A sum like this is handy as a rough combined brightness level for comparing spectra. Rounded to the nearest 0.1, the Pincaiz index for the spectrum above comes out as 25.9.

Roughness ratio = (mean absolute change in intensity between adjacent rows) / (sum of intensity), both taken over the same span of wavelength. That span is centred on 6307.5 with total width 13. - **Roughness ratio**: 0.0110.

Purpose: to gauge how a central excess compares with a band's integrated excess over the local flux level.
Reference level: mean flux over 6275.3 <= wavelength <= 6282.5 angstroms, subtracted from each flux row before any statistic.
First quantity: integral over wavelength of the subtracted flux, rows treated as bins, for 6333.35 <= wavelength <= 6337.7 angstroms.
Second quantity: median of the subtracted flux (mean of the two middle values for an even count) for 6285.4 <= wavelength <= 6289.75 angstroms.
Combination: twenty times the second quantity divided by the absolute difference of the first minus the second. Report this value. 3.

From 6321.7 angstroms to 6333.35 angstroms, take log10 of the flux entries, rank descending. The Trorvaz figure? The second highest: 1.12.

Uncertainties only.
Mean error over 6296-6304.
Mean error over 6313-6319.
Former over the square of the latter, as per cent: 186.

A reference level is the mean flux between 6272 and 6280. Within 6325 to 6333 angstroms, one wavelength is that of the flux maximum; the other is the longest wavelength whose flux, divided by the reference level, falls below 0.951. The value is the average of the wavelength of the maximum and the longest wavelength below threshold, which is 6330.4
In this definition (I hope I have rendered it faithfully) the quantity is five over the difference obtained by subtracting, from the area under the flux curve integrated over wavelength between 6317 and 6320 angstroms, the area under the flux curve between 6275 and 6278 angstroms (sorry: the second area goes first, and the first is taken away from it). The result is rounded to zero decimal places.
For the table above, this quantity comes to 3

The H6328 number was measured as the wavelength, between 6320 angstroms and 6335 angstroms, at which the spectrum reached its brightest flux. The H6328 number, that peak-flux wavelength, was 6328.25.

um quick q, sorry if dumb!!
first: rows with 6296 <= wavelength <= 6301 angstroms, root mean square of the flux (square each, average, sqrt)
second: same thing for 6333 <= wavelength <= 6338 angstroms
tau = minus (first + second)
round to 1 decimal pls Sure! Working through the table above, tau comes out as -26.0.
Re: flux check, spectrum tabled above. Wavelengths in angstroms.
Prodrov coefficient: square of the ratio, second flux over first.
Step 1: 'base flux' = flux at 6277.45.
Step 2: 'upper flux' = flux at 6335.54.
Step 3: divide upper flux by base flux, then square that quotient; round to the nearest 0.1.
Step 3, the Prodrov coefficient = 1.2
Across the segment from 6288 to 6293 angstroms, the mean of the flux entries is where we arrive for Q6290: 13.2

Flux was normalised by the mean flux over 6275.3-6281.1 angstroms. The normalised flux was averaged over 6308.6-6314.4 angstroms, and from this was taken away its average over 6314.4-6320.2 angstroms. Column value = 0.013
